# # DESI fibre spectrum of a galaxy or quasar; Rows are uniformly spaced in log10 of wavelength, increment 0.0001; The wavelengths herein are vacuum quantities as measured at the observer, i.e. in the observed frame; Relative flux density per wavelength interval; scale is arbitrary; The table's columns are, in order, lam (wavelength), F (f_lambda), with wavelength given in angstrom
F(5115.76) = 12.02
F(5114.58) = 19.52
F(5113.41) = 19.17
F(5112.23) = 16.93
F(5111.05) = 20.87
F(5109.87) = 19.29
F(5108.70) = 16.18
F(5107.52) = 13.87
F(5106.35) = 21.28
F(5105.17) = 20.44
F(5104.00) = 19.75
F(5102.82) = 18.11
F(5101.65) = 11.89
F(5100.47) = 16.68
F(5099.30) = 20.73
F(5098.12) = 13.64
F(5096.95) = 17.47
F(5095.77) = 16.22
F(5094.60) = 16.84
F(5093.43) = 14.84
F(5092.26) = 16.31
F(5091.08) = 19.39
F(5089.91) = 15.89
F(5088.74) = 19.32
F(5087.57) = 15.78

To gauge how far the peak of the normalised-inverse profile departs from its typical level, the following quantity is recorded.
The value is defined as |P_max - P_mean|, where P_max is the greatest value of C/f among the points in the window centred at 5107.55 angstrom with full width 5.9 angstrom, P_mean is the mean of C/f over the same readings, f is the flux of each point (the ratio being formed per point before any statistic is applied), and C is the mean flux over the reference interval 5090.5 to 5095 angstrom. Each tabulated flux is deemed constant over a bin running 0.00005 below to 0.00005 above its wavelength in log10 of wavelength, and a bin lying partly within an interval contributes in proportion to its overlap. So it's 0.27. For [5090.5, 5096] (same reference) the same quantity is 0.12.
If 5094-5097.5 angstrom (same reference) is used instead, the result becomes 0.04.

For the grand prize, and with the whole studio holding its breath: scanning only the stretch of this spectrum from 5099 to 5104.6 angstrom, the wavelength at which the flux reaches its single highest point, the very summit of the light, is 5099.30 angstrom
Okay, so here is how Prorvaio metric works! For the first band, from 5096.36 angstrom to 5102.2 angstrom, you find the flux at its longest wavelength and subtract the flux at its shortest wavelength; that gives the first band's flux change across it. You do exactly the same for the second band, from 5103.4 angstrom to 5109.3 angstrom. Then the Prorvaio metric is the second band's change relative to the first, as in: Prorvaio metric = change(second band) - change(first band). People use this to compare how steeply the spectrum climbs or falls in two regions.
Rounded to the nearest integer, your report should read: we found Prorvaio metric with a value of 2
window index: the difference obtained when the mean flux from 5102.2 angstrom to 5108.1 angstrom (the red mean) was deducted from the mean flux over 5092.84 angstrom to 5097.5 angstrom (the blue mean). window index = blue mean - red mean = -2.3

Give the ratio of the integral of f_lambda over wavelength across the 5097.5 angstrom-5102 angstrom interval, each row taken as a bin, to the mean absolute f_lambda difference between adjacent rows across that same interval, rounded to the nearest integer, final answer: 14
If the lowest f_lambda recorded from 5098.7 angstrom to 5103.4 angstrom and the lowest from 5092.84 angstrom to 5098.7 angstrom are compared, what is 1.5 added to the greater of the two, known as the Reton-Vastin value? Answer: 15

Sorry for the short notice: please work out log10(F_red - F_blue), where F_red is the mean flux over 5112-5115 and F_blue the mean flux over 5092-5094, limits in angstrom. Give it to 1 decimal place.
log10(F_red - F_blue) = 0.5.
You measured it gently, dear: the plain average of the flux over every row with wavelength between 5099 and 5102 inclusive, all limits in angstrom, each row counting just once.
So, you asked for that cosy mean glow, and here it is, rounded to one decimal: 16.4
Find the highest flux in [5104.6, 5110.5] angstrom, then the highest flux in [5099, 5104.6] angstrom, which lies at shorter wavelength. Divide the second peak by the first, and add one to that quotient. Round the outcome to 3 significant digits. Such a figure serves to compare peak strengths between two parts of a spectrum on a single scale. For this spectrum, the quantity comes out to 1.97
